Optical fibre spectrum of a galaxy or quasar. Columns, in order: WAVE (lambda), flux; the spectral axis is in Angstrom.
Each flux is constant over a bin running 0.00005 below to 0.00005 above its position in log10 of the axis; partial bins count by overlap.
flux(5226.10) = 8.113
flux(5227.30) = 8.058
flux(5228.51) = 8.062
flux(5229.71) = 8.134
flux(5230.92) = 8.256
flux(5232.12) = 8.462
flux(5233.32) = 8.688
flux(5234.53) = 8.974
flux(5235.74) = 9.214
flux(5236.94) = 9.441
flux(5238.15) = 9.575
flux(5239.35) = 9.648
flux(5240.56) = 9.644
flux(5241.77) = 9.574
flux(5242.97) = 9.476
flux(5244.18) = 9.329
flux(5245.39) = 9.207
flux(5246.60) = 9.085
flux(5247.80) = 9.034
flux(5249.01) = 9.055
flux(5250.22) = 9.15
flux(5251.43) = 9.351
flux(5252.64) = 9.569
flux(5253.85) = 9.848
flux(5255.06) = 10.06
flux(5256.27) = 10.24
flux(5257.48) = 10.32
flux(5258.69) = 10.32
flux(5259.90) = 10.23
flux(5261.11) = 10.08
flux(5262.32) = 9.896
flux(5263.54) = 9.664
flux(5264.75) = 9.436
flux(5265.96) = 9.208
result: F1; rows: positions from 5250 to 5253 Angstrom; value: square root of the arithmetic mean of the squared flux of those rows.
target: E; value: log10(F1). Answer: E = 0.97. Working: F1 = 9.4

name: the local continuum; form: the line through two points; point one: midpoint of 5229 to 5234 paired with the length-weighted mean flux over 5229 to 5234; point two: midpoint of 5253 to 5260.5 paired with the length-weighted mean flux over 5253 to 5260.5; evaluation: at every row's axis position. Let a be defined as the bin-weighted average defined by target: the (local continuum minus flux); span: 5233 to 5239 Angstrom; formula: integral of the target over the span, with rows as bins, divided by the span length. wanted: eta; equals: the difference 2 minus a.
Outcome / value 2.5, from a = -0.52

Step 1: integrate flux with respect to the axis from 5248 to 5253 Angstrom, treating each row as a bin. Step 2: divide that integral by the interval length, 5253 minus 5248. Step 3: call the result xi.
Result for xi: 9.2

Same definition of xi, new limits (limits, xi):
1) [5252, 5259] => 10.0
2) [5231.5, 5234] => 8.6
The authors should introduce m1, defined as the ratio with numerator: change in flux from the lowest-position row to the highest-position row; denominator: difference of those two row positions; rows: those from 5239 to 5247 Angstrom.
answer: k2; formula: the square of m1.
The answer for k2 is 0.006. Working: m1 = -0.08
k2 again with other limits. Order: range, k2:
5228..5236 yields 0.025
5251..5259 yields 0.018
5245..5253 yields 0.002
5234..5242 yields 0.007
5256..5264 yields 0.006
